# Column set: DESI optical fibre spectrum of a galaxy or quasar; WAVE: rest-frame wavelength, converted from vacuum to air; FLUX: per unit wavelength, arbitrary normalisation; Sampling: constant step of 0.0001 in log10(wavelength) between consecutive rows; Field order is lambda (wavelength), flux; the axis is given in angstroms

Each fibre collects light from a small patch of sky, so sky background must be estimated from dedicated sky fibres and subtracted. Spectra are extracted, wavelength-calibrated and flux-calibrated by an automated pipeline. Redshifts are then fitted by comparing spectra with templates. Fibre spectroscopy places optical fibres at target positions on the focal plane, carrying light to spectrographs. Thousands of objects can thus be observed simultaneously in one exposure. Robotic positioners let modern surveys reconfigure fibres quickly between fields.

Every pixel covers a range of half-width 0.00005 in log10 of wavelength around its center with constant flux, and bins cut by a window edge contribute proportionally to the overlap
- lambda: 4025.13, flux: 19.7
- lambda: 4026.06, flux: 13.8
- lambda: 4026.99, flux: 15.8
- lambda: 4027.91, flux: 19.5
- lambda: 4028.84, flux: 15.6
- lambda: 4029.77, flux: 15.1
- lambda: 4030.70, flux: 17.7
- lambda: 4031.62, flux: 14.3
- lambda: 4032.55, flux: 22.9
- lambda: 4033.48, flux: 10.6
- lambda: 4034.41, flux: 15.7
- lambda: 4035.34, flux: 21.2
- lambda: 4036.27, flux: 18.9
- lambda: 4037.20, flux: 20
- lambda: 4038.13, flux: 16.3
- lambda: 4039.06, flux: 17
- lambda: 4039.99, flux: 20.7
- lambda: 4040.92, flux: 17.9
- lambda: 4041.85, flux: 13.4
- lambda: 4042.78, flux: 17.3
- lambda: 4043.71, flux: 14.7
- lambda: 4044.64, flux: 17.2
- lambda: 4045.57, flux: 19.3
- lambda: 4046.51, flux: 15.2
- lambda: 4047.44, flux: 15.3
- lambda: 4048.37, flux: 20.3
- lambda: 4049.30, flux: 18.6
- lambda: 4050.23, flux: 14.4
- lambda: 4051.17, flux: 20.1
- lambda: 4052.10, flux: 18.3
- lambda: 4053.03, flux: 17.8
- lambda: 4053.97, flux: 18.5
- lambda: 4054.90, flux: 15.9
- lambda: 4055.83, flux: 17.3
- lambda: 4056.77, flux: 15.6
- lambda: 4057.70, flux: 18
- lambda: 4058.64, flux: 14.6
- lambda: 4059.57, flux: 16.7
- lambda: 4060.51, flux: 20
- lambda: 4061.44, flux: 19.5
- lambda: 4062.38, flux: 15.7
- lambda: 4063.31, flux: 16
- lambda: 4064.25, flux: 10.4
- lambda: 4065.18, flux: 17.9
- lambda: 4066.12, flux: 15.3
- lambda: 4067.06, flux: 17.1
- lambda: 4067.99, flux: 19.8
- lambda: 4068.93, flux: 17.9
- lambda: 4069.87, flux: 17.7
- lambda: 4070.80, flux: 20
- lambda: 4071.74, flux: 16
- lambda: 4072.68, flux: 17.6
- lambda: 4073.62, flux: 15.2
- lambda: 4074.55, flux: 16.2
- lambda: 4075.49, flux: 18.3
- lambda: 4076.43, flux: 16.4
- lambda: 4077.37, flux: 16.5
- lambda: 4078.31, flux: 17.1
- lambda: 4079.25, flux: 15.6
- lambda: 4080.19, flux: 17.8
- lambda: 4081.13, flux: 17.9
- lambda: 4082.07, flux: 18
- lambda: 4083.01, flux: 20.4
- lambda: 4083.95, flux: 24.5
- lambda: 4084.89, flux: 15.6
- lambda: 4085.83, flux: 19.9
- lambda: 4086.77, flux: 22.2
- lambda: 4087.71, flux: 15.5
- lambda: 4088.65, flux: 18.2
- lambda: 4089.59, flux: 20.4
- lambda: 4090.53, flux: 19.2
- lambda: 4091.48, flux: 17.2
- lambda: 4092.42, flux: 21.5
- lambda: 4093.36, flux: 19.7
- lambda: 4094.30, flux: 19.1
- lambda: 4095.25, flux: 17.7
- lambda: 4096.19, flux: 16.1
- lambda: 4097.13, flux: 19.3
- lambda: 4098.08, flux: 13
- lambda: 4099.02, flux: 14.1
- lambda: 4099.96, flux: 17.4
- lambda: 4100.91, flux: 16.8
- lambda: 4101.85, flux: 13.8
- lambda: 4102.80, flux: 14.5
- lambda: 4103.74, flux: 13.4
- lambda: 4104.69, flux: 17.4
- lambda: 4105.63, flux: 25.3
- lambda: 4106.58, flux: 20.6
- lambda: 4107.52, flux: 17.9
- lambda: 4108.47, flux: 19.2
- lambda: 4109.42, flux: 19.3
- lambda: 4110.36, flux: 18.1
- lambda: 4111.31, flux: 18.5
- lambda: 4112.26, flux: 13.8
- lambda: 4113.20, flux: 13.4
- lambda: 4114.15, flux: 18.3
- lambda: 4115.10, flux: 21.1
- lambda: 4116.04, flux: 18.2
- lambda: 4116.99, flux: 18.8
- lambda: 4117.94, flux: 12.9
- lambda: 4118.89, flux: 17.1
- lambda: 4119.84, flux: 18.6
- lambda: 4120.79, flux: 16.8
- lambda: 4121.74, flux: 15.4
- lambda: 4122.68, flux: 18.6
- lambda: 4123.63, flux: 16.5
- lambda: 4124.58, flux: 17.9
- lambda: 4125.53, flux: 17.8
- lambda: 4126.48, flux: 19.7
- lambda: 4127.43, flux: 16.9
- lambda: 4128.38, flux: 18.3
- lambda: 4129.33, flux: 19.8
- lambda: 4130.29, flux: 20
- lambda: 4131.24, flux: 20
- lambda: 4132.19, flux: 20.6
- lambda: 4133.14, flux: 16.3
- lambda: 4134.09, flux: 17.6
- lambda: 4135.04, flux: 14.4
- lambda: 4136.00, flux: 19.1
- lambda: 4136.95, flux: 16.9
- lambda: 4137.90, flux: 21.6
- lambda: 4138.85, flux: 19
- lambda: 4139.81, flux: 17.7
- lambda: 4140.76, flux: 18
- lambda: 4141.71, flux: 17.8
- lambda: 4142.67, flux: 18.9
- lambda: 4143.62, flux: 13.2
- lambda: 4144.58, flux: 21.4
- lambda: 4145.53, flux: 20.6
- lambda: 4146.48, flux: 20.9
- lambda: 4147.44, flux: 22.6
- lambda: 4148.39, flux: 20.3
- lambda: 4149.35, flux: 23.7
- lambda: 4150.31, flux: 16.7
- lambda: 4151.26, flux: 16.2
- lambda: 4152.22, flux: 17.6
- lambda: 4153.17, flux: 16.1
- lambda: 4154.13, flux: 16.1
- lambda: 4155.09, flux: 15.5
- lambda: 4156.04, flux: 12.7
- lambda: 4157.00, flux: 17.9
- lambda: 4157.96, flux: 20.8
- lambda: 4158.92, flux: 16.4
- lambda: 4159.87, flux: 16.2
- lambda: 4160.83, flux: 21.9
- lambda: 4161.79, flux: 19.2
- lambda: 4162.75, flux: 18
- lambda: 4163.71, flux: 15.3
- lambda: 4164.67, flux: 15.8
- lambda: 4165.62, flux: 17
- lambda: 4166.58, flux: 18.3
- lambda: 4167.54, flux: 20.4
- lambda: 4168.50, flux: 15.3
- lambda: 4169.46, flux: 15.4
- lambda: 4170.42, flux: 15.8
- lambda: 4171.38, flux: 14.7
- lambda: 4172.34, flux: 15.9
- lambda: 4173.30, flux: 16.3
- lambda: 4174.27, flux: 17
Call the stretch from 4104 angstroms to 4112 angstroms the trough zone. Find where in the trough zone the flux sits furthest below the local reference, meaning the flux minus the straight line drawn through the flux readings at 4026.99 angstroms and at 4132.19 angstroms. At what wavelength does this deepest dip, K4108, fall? 4104.69 angstroms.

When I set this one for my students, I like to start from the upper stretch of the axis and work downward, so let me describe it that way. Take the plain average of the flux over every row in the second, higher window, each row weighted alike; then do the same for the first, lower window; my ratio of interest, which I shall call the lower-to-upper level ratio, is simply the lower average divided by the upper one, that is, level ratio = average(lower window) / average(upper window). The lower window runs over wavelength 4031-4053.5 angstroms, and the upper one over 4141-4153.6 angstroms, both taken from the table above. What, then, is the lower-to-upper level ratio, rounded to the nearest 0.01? 0.92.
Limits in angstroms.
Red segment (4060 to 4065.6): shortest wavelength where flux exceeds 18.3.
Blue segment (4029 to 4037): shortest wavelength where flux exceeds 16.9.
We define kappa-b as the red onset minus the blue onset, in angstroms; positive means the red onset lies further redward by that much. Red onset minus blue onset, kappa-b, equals 29.8 angstroms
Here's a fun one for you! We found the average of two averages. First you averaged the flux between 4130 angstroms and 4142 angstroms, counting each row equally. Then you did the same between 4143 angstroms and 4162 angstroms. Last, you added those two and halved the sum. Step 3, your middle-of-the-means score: 18.34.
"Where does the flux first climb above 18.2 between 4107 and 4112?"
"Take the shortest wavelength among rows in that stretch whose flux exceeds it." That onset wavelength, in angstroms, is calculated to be 4108.47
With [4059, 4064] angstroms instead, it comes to 4060.51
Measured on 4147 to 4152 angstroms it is 4147.44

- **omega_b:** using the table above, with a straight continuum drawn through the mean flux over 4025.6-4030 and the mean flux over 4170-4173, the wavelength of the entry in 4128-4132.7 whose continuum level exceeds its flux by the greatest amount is 4128.38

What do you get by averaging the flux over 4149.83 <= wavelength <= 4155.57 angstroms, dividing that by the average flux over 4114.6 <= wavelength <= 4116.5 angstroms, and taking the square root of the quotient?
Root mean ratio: 0.91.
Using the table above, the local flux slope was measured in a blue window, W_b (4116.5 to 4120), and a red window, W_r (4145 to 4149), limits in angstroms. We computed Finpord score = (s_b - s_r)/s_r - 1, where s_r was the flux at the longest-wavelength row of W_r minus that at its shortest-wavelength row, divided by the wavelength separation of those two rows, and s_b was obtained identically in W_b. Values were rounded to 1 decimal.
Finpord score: -1.3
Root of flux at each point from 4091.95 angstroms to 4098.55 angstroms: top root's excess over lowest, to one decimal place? 1.0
